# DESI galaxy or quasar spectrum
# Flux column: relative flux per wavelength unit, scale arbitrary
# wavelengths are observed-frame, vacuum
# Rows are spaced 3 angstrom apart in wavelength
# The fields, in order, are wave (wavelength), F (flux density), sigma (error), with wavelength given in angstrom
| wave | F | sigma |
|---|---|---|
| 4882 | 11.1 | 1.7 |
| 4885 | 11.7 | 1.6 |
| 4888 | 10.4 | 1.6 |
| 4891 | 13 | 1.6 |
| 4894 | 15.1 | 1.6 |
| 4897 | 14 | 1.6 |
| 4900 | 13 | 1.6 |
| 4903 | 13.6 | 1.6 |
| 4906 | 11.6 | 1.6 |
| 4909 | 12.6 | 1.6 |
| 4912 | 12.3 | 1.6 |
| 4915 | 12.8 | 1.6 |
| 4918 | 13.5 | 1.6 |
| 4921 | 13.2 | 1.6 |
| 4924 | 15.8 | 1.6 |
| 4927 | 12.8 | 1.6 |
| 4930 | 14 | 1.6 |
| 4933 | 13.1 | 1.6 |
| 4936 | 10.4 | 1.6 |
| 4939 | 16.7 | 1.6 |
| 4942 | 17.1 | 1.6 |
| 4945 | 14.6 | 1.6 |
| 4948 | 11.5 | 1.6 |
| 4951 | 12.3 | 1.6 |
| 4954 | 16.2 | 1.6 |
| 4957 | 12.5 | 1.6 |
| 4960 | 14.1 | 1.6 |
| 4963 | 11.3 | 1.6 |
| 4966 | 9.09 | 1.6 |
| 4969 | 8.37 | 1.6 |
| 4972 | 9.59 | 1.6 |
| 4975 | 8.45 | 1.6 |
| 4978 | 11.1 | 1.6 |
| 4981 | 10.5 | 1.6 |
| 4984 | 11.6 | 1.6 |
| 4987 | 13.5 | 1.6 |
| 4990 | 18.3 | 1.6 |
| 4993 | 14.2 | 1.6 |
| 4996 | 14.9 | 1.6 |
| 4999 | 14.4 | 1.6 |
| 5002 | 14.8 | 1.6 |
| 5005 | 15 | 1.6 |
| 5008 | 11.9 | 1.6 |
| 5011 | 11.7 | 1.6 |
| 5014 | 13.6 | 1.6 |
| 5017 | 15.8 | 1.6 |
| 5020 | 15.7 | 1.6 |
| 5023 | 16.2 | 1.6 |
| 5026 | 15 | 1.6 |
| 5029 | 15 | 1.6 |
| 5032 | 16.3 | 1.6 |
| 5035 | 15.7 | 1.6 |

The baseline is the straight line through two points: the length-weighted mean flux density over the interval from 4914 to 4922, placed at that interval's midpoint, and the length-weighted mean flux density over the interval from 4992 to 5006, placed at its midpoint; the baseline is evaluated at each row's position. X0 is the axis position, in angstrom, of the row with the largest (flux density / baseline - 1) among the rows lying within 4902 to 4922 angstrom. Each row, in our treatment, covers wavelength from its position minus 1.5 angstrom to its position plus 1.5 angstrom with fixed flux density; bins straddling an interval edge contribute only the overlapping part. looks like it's 4903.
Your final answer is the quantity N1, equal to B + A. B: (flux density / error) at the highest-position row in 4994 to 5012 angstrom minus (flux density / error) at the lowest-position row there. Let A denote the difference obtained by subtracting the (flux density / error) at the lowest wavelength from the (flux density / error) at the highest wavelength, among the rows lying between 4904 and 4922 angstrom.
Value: -1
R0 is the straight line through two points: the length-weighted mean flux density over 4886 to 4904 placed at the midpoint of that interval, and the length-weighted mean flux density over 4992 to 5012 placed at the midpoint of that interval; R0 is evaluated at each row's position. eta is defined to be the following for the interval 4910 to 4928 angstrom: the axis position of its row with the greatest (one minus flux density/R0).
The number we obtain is 4912 angstrom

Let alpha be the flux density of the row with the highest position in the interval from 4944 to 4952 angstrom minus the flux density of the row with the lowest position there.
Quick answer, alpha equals -2.3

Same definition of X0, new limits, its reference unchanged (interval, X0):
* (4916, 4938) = 4924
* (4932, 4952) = 4942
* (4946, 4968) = 4954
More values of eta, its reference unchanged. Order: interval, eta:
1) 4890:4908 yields 4906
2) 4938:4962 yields 4948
